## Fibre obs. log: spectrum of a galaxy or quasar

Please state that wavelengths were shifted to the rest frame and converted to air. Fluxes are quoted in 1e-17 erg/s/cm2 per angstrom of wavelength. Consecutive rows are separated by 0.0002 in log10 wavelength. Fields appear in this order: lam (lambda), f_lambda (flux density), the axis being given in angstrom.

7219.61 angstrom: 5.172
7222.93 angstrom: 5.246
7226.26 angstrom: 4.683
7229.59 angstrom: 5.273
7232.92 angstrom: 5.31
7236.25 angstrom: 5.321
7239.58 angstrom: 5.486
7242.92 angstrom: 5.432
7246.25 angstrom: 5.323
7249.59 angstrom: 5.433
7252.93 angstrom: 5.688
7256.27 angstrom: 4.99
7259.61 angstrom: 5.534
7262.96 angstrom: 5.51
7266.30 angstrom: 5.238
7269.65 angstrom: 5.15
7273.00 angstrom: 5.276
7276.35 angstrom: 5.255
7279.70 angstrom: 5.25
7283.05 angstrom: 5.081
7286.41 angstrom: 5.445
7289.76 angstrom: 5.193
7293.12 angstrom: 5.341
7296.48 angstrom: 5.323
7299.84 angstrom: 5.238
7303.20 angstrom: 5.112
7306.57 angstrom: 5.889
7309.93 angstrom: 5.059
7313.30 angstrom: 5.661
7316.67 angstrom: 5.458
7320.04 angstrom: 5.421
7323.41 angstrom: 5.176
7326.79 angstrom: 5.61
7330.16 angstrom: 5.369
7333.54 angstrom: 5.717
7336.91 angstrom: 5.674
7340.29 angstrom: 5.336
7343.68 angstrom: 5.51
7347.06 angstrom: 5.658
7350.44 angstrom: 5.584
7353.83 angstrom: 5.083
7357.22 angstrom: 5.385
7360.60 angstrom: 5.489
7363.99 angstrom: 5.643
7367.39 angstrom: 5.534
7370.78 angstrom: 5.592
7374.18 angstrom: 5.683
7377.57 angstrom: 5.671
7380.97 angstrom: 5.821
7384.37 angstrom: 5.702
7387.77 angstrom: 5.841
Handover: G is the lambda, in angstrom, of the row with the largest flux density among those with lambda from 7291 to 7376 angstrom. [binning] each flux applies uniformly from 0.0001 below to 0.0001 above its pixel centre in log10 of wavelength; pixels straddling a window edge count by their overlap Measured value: 7306.57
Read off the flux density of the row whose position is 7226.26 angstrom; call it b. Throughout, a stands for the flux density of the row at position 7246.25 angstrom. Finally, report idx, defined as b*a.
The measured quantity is 25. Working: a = 5.323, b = 4.683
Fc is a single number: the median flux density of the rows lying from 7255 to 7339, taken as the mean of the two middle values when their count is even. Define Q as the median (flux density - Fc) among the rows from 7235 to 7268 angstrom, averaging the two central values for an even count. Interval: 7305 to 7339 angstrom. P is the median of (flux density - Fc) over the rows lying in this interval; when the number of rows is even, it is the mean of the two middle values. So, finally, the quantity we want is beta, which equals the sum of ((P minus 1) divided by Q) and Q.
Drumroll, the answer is -7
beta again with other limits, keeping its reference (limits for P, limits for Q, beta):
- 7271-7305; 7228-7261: -20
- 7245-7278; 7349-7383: -4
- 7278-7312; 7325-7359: -5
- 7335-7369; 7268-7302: 11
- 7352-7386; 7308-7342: -6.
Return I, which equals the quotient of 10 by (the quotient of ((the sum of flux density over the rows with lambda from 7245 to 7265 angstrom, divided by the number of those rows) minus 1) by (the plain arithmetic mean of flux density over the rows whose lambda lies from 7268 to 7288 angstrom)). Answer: 11.9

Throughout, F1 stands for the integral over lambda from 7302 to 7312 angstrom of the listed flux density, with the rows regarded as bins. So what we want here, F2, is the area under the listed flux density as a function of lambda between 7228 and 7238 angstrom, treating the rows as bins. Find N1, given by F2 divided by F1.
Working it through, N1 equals 0.99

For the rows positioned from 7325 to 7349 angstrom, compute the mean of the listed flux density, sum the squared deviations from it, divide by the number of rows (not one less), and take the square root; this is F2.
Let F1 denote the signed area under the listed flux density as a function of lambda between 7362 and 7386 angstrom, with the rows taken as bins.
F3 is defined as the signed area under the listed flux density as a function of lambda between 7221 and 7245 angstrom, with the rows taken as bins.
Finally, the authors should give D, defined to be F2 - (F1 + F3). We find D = -262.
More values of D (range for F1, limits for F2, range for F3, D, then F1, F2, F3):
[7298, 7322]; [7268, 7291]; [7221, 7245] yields -256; 130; 0.11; 126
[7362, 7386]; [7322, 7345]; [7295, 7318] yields -260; 136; 0.18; 124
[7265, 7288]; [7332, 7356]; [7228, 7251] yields -244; 121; 0.21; 123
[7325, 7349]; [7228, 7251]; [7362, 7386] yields -269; 133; 0.07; 136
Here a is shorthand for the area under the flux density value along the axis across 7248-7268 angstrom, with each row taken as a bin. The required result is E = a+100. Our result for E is 208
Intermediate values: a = 108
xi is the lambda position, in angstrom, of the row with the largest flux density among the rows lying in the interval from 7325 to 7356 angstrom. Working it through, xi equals 7333.54 angstrom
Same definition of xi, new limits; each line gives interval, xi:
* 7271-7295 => 7286.41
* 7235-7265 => 7252.93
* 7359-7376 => 7374.18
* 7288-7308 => 7306.57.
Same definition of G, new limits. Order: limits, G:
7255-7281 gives 7259.61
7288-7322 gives 7306.57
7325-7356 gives 7333.54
